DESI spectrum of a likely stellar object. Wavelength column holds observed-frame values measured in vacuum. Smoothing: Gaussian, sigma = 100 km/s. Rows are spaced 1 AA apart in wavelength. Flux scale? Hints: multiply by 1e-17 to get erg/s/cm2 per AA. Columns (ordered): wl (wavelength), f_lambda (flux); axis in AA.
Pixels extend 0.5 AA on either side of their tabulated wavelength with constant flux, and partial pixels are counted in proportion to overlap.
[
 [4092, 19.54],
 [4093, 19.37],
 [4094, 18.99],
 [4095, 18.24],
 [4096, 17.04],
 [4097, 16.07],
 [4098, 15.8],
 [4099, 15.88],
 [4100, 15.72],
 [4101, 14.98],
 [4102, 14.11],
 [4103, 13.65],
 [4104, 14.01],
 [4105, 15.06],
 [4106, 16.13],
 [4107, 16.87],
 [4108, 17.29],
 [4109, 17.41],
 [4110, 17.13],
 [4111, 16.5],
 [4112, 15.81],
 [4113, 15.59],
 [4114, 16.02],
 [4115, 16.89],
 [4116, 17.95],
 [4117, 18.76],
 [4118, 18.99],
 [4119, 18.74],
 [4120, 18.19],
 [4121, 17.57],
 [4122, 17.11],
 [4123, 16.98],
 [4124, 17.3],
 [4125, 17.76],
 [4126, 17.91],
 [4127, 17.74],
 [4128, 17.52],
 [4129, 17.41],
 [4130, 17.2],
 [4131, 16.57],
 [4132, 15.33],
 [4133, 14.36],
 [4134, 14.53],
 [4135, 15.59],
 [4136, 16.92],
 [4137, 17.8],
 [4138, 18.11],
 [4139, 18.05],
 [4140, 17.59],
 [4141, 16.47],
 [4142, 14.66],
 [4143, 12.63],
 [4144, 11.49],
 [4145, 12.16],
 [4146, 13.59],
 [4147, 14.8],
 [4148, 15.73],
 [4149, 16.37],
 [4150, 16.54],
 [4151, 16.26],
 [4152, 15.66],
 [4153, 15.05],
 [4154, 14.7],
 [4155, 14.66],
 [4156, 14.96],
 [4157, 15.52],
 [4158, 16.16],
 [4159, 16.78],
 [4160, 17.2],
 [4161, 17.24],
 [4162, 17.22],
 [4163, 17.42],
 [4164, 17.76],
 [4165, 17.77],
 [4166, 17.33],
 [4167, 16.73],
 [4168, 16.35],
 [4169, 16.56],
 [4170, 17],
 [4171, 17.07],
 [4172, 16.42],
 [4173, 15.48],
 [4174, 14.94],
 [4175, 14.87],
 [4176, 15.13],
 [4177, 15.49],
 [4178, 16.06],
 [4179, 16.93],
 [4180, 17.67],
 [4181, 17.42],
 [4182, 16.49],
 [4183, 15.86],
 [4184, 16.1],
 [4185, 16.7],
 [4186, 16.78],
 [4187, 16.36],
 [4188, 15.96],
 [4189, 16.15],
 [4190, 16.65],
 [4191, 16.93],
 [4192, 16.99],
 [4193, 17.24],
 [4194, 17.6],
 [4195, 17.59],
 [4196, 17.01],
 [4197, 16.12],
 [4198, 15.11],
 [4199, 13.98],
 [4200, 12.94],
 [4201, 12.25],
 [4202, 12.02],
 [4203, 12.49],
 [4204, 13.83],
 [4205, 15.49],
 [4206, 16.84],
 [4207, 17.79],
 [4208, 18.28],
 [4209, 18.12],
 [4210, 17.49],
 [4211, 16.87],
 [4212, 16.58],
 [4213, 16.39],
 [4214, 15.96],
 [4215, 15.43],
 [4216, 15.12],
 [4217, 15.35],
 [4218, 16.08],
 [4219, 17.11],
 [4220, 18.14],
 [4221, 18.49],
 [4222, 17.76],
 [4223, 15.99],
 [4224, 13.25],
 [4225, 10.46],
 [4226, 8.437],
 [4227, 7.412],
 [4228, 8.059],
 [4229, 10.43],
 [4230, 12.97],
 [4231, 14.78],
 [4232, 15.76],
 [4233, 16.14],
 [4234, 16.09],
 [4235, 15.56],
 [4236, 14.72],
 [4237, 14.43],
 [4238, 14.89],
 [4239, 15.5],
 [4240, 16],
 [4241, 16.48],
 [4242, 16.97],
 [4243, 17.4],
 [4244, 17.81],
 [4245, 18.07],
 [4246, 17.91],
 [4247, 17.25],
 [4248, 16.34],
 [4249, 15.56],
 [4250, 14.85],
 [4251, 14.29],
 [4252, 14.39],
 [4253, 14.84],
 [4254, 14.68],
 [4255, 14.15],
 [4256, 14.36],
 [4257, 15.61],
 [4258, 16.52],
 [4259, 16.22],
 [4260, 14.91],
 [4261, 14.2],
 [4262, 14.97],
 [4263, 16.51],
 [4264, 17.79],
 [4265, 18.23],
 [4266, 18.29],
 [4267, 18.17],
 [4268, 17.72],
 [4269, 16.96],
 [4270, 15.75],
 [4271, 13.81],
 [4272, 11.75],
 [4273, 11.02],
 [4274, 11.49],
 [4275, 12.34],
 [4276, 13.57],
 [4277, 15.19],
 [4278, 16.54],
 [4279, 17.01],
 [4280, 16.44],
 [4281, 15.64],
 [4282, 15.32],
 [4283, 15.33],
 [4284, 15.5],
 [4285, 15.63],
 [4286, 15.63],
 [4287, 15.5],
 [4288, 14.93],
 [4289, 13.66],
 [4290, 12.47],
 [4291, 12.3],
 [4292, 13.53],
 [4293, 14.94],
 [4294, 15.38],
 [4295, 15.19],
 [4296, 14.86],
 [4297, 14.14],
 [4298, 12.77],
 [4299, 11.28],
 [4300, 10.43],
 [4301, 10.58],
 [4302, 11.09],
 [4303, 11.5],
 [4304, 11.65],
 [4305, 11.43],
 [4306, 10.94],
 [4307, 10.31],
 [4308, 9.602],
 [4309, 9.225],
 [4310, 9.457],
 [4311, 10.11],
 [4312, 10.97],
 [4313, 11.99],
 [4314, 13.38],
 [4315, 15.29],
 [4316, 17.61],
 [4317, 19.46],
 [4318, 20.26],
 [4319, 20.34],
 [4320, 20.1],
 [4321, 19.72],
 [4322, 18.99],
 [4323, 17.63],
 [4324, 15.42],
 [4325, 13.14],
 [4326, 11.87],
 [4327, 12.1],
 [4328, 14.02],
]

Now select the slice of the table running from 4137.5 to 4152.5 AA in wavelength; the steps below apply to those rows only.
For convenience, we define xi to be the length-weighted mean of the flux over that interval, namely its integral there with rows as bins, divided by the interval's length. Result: 15.3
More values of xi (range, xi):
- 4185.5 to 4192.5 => 16.5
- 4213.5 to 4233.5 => 14.2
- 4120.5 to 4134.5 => 16.8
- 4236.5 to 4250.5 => 16.4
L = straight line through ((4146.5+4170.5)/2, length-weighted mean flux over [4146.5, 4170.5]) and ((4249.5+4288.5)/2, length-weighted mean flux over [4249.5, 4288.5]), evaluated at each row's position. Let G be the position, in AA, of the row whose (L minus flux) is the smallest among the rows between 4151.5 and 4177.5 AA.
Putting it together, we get 4165 AA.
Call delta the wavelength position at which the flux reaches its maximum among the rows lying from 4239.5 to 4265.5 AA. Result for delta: 4265 AA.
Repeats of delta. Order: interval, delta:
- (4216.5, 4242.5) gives 4221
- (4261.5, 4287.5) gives 4266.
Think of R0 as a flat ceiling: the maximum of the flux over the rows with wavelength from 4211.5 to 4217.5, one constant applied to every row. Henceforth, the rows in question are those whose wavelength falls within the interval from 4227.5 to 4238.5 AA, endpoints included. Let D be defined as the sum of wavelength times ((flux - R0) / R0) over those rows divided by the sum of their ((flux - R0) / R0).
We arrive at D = 4231.0 AA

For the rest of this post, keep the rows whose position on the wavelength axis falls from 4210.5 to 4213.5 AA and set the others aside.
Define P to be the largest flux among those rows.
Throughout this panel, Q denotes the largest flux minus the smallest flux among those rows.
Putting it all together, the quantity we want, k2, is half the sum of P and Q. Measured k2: 8.7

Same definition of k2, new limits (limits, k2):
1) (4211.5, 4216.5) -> 9.0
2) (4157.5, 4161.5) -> 9.2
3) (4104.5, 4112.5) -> 9.9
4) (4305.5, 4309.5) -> 6.3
